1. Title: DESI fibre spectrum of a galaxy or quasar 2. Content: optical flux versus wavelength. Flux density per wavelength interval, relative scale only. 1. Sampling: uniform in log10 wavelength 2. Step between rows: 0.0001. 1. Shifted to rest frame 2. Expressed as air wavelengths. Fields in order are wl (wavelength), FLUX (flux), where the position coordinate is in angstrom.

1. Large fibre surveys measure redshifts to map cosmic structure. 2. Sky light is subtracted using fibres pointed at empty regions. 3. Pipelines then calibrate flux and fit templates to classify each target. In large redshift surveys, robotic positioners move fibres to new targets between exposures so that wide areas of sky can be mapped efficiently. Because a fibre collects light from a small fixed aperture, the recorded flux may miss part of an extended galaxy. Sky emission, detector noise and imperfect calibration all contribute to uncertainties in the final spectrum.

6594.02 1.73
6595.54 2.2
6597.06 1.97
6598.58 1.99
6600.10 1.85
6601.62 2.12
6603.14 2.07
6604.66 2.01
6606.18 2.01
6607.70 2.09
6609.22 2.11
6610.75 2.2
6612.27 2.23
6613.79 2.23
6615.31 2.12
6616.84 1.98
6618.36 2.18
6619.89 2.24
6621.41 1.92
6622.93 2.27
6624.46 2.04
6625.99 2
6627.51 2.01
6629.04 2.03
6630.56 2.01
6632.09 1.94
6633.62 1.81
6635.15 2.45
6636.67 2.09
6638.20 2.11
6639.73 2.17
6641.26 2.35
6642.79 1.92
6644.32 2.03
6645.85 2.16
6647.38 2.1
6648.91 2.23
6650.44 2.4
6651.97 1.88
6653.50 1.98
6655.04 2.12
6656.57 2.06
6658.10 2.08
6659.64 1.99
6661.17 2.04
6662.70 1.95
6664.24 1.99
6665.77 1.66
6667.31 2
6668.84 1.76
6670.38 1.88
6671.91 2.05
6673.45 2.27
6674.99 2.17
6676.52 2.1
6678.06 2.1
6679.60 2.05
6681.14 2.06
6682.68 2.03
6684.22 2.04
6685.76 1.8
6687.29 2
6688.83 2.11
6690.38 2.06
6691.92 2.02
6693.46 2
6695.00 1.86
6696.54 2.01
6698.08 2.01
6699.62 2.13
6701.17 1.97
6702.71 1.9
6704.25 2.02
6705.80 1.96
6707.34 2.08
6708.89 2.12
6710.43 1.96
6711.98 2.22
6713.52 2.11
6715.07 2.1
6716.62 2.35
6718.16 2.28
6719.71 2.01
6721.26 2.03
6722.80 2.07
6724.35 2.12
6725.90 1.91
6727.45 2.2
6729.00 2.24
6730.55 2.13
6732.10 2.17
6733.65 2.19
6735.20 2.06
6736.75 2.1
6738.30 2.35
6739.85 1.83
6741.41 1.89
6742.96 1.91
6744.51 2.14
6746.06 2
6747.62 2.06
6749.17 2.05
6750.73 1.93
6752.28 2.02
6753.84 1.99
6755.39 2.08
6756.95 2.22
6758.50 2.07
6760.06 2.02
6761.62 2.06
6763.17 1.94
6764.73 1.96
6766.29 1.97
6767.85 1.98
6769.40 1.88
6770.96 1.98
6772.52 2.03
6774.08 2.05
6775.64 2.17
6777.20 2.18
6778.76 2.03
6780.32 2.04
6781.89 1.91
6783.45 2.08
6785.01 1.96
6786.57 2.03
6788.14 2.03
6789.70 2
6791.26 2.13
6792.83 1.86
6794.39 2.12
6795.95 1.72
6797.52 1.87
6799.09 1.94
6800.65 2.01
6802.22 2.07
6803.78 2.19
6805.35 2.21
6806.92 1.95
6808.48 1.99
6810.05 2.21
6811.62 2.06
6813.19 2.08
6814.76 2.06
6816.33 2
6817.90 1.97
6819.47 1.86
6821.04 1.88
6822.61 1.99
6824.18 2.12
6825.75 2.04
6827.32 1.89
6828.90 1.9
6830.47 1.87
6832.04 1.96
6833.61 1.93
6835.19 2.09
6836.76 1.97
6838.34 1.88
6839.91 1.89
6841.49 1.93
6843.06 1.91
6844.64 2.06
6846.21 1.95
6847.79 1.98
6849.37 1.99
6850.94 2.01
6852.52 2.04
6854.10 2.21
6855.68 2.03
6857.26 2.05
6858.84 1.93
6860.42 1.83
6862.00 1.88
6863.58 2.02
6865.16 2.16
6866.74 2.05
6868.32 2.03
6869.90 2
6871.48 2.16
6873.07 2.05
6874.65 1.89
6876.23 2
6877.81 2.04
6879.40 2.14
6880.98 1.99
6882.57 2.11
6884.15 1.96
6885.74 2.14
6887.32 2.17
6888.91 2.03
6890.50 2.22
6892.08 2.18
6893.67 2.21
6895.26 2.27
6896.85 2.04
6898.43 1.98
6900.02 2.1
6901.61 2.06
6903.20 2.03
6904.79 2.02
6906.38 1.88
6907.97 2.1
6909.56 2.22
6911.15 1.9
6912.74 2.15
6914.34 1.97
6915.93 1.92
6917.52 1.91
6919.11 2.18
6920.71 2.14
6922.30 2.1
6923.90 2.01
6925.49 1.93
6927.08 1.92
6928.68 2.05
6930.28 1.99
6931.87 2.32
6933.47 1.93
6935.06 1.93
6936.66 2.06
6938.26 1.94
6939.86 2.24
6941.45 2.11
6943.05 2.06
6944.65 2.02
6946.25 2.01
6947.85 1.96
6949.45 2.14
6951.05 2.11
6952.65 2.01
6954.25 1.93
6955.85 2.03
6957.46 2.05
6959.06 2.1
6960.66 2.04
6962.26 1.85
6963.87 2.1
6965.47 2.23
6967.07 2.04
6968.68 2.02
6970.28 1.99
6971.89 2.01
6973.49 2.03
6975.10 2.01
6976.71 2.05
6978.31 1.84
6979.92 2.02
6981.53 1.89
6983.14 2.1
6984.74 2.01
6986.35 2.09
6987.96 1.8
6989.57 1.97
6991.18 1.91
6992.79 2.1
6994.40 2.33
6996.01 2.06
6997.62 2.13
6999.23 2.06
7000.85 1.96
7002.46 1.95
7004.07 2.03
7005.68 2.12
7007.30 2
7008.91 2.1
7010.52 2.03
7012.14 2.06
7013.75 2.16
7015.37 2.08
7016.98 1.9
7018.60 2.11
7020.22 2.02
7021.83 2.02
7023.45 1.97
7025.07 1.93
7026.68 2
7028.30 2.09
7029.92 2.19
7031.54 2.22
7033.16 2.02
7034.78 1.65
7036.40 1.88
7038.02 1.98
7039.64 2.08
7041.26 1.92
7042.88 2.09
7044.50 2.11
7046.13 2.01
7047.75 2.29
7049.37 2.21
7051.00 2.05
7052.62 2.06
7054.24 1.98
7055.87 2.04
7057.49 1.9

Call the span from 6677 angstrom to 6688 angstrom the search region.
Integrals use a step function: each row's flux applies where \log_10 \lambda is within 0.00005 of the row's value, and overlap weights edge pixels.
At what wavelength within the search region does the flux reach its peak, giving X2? 6678.06 angstrom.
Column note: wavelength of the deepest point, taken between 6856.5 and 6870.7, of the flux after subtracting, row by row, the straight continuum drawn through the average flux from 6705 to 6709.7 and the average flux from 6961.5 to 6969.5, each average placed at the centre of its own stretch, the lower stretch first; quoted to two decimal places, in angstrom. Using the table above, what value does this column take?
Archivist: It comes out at 6860.42 angstrom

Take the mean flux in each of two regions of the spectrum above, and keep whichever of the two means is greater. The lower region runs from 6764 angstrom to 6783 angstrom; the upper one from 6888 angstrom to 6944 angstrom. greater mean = 2.060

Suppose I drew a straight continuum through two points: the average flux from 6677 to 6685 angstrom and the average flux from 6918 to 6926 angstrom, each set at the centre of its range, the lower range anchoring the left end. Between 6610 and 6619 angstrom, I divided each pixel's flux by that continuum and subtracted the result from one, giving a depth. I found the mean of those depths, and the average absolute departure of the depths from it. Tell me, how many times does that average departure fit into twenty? 576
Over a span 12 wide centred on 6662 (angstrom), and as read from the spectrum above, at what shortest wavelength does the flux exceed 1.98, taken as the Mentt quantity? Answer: 6656.57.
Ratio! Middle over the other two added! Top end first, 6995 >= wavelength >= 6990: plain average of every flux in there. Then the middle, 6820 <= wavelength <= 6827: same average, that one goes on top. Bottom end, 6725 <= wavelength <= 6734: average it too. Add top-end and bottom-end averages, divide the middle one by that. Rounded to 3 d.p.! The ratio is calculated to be 0.472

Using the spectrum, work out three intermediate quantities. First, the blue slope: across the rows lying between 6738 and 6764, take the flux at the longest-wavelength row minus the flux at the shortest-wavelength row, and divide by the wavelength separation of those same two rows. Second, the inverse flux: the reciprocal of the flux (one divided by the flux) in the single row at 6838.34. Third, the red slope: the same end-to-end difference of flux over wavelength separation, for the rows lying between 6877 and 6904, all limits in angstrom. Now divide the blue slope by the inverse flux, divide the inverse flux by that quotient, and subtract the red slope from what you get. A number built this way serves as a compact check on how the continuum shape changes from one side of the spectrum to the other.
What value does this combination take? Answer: -17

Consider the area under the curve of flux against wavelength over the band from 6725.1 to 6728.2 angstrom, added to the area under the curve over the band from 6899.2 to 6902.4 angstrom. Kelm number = 13.0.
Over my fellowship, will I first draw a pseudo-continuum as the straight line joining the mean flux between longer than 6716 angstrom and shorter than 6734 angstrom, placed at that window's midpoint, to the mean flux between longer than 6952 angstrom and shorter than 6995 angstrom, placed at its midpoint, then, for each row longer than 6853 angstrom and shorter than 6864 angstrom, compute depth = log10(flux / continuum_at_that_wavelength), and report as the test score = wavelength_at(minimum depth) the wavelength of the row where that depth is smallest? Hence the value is 6860.42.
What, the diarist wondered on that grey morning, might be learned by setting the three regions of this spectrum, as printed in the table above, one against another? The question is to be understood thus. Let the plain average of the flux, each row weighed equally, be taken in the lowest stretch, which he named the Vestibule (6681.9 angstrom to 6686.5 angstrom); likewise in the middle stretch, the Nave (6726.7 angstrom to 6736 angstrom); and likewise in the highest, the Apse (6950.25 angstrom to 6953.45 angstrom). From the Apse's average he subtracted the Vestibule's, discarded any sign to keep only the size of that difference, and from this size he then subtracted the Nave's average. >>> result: -2.06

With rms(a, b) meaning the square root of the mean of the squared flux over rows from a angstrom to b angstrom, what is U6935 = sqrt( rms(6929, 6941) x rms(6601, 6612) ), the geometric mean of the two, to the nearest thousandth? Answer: 2.076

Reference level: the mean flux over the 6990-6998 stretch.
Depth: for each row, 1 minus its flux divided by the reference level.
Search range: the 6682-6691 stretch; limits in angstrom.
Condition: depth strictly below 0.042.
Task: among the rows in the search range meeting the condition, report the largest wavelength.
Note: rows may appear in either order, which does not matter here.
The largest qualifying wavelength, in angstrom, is 6690.38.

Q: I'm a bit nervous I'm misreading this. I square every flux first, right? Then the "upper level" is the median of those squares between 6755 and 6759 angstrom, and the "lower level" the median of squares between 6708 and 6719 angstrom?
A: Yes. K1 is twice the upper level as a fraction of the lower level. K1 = 1.9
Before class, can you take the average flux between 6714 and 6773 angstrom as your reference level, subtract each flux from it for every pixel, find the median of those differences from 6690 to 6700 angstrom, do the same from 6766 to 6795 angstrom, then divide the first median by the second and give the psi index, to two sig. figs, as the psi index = 1.6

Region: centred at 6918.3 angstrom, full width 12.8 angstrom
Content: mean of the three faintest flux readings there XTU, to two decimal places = 1.93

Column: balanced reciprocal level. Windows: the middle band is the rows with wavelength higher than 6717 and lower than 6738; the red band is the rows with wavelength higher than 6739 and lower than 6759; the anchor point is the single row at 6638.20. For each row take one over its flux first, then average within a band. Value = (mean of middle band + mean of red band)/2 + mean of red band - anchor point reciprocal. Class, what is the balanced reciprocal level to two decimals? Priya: 0.51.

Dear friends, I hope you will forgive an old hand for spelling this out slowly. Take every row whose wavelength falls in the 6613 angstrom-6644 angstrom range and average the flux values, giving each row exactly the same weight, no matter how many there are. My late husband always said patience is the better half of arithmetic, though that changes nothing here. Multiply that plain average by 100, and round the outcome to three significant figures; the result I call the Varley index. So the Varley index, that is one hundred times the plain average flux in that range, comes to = 209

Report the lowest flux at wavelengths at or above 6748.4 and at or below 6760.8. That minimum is 1.93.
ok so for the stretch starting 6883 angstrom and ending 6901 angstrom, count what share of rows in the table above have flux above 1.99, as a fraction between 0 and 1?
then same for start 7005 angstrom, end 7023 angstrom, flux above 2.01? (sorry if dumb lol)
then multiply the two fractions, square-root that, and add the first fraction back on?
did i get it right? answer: 1.64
